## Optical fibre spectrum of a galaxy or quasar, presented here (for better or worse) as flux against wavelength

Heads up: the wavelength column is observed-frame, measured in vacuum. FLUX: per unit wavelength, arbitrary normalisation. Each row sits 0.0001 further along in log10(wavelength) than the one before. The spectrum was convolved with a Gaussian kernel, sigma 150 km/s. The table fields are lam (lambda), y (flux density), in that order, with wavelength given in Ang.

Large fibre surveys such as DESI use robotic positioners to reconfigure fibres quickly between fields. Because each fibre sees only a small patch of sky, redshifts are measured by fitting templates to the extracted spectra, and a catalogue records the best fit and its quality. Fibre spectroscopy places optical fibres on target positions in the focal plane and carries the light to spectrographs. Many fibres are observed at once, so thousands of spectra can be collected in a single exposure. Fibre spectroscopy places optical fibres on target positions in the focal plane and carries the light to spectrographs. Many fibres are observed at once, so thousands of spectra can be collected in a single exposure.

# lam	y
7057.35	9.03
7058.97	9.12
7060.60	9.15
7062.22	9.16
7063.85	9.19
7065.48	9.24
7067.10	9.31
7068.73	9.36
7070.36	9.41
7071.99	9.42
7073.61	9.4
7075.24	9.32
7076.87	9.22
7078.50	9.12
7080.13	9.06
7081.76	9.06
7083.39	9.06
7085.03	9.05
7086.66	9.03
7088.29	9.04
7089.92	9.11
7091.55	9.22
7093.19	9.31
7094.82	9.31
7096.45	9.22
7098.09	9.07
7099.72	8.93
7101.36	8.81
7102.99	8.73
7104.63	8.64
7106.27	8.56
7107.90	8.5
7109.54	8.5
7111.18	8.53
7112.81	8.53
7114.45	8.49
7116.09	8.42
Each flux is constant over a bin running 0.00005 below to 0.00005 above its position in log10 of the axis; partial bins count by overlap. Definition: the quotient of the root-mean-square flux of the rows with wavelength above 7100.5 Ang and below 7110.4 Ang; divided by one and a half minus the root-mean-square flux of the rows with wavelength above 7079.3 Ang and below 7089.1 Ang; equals -1.14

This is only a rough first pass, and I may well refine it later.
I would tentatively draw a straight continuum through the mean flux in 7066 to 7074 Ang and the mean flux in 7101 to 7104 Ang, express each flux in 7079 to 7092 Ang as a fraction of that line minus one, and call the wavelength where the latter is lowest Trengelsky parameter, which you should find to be 7080.13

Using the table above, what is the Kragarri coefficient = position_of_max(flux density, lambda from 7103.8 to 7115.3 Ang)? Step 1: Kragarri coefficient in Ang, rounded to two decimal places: 7104.63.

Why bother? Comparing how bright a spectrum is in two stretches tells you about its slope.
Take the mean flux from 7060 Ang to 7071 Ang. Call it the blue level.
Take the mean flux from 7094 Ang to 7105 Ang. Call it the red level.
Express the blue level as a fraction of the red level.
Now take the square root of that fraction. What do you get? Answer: 1.02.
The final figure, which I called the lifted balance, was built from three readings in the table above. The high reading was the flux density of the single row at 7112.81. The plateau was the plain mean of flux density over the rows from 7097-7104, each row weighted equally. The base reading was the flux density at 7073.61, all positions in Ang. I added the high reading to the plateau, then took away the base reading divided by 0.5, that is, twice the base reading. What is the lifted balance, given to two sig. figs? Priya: -1.4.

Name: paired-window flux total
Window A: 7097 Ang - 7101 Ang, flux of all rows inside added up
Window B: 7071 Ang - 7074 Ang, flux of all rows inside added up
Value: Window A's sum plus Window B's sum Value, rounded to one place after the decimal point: 36.8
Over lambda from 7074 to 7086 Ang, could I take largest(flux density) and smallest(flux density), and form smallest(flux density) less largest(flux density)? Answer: -0.27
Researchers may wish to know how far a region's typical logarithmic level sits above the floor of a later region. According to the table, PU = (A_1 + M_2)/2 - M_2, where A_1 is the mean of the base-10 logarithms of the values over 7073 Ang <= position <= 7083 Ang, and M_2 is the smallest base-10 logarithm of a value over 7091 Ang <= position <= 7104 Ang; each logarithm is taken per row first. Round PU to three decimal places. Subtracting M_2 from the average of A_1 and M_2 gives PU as 0.011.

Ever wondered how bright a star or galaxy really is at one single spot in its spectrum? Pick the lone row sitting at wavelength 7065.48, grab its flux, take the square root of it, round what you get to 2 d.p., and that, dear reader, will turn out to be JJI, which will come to 3.04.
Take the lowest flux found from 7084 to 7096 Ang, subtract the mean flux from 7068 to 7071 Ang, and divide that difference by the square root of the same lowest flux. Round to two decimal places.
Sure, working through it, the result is -0.12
